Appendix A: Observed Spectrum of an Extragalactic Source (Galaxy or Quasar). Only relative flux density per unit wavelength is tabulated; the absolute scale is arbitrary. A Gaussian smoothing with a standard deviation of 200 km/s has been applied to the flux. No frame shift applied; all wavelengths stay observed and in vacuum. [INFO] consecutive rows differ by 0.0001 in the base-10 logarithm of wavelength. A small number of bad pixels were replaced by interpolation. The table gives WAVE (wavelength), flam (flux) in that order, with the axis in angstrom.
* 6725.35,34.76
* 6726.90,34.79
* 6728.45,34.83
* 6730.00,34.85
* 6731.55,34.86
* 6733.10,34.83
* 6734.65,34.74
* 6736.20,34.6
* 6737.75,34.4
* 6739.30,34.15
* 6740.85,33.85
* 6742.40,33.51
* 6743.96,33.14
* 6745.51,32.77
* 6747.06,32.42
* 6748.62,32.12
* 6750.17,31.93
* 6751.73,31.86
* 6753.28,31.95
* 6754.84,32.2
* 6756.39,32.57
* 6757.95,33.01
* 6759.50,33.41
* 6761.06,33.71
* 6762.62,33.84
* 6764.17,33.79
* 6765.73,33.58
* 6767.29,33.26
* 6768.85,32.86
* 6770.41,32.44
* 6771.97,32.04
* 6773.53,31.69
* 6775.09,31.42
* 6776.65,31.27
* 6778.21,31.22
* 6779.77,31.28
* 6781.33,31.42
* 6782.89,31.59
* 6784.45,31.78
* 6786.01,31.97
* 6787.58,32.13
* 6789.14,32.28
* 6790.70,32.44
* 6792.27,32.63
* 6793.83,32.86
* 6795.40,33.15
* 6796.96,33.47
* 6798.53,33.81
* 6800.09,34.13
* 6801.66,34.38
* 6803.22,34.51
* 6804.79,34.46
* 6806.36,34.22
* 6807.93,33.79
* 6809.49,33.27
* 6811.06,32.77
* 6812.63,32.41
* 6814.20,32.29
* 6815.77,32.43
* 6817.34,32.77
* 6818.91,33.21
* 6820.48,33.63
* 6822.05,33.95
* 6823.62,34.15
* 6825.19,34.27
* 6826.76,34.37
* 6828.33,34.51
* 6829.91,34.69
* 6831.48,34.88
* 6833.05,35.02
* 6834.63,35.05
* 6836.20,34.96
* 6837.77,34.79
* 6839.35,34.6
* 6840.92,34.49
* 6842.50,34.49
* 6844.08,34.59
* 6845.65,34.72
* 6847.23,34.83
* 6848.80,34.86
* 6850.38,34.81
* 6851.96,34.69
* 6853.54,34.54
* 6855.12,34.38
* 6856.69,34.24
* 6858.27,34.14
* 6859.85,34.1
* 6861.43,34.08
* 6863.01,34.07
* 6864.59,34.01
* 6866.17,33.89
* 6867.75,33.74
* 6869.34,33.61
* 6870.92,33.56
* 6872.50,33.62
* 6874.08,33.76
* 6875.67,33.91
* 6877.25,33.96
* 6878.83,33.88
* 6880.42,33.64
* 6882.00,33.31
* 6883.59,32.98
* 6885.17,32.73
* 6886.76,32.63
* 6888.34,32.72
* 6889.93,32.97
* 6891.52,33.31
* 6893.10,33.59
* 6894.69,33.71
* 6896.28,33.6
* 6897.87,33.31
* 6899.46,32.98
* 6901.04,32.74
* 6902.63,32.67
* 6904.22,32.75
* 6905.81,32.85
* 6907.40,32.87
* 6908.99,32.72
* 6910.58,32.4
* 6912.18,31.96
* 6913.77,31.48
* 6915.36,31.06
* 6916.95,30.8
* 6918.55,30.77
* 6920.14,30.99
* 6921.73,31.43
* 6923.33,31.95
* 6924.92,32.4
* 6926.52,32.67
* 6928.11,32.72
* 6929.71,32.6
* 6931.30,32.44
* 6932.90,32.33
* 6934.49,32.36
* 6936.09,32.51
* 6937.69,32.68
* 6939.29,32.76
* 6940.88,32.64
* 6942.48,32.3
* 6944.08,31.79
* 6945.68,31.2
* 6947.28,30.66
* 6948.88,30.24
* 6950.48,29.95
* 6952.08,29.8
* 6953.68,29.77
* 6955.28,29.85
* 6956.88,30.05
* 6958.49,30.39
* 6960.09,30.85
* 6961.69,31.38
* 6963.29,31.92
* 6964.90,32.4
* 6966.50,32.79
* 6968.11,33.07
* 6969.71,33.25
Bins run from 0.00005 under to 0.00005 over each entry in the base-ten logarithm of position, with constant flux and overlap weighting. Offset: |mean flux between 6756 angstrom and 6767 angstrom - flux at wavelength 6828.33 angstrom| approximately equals 1.1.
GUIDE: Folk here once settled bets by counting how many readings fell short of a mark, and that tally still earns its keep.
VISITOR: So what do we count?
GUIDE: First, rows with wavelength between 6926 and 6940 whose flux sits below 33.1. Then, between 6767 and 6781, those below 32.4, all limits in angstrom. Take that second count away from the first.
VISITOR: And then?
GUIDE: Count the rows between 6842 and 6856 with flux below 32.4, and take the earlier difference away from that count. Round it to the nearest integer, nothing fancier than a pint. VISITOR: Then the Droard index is -3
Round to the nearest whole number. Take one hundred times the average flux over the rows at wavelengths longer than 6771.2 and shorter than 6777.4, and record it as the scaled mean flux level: 3160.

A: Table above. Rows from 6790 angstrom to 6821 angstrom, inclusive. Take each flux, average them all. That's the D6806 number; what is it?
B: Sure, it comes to 33.3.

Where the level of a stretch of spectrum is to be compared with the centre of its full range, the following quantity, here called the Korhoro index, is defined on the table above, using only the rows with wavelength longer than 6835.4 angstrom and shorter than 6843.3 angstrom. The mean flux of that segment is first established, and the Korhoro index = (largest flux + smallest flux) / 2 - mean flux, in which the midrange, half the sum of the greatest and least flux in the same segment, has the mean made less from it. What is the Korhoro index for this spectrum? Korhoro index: 0.06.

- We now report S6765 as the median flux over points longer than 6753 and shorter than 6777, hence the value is 32.7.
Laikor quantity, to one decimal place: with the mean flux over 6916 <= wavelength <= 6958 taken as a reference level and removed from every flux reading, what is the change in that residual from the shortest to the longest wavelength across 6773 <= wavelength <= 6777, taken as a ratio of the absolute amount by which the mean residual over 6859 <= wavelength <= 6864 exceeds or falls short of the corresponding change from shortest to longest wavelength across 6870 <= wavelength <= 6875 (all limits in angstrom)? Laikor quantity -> -0.2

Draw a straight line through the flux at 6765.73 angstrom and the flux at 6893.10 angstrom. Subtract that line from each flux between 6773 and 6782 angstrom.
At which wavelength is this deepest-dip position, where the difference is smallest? 6778.21 angstrom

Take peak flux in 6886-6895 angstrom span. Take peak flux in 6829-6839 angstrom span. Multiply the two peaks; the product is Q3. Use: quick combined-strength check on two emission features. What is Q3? 1182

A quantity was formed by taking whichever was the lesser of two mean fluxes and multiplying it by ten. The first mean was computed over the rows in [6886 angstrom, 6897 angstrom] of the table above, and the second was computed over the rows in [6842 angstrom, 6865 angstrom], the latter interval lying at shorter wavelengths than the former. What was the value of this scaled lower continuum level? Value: 332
